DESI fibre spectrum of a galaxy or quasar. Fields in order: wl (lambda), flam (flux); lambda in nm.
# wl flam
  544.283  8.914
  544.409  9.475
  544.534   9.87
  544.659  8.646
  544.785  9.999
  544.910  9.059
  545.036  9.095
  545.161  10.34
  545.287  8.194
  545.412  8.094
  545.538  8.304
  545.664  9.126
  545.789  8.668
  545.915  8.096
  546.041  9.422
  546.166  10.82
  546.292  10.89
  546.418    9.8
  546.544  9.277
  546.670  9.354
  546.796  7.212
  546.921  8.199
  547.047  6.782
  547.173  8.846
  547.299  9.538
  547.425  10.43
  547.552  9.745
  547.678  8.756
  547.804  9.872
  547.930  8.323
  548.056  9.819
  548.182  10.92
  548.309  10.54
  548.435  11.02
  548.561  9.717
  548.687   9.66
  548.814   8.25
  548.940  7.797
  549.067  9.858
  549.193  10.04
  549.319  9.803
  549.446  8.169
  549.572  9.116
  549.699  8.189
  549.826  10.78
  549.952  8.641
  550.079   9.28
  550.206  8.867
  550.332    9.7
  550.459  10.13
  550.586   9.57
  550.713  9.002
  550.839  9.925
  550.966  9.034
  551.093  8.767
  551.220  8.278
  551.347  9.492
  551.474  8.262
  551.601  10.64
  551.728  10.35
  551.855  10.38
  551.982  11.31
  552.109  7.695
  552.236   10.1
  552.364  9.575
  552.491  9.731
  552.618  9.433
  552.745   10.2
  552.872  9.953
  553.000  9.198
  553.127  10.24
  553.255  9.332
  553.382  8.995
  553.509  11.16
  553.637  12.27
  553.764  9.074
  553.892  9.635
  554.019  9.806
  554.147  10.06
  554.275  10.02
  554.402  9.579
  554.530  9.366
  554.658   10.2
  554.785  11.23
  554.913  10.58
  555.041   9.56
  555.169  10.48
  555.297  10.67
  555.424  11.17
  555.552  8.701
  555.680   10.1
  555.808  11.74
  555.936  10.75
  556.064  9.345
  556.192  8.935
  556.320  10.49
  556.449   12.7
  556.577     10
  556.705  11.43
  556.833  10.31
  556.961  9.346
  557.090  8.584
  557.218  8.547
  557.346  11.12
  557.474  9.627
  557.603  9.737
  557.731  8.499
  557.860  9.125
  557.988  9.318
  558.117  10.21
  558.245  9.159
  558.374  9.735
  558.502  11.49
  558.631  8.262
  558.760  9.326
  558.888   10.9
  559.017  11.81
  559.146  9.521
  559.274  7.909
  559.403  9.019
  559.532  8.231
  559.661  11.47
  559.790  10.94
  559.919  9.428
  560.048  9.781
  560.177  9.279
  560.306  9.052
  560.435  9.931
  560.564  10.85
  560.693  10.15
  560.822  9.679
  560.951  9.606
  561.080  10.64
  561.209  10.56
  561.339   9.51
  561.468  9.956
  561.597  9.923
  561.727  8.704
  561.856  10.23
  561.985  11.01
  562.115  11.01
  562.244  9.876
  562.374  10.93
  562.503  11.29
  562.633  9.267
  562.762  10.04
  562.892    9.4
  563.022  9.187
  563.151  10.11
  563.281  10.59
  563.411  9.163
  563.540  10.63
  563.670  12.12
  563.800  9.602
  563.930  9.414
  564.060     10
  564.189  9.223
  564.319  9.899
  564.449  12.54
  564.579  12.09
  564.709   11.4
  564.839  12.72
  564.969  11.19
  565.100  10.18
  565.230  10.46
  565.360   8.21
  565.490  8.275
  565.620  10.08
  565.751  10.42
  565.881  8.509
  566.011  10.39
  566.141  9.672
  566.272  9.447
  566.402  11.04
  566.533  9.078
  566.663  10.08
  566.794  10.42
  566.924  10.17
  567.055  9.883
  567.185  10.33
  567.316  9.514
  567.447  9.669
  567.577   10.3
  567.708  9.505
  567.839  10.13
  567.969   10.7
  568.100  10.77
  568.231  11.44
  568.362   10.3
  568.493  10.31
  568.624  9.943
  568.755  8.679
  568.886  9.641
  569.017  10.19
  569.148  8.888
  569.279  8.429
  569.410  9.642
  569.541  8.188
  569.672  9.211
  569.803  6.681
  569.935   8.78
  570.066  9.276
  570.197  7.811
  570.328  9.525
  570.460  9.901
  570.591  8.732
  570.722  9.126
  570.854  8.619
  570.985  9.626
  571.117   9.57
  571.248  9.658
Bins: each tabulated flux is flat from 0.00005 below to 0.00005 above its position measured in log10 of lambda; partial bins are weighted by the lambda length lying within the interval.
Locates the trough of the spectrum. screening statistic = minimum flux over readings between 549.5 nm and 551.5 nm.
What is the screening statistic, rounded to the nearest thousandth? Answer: 8.189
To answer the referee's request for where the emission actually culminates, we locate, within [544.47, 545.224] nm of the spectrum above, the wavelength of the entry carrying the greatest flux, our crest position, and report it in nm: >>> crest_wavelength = 545.161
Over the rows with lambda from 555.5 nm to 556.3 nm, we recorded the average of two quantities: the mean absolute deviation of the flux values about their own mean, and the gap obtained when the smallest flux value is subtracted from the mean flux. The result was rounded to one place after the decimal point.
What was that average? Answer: 1.1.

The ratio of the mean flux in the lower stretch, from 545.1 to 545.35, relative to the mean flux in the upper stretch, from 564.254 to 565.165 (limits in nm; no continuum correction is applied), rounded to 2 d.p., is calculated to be 0.81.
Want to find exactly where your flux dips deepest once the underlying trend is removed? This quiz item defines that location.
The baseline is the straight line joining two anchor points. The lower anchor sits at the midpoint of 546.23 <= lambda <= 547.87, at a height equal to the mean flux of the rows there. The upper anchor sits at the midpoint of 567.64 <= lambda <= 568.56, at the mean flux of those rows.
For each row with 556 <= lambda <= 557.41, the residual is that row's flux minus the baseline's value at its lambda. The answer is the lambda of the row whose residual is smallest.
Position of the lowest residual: 557.218 nm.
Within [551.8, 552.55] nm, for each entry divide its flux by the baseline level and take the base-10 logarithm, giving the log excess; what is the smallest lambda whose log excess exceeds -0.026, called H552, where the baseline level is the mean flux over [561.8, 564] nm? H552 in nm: 551.855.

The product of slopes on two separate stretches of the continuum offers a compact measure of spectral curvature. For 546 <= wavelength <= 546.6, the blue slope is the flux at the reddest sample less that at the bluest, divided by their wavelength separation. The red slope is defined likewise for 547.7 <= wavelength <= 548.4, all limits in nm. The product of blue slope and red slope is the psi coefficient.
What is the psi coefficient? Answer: 0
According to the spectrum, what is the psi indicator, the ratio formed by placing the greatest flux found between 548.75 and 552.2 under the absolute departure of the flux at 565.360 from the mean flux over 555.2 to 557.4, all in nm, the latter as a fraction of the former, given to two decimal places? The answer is 0.18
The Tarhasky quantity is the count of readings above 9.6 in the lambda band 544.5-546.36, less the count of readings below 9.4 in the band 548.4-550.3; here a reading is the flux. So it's -3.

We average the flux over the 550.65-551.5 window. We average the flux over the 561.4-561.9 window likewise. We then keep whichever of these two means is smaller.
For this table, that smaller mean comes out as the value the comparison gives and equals 9.0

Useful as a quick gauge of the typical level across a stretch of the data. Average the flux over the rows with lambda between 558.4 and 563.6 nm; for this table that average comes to 10.0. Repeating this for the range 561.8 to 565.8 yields 10.3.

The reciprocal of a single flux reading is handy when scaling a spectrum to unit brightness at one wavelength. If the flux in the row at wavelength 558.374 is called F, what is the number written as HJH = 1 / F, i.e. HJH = 0.103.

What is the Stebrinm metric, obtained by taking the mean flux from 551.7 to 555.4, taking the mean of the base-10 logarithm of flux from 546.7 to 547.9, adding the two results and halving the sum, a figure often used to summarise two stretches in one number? 5.5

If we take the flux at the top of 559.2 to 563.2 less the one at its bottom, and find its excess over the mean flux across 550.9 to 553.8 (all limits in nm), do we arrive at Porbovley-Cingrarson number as -7.5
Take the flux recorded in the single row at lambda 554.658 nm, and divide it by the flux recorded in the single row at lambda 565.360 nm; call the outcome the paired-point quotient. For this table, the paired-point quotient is 1.24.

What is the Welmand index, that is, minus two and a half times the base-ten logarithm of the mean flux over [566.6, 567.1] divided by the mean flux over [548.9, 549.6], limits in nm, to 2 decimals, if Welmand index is -0.11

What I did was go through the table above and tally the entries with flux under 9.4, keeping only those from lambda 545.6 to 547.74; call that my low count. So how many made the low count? 10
